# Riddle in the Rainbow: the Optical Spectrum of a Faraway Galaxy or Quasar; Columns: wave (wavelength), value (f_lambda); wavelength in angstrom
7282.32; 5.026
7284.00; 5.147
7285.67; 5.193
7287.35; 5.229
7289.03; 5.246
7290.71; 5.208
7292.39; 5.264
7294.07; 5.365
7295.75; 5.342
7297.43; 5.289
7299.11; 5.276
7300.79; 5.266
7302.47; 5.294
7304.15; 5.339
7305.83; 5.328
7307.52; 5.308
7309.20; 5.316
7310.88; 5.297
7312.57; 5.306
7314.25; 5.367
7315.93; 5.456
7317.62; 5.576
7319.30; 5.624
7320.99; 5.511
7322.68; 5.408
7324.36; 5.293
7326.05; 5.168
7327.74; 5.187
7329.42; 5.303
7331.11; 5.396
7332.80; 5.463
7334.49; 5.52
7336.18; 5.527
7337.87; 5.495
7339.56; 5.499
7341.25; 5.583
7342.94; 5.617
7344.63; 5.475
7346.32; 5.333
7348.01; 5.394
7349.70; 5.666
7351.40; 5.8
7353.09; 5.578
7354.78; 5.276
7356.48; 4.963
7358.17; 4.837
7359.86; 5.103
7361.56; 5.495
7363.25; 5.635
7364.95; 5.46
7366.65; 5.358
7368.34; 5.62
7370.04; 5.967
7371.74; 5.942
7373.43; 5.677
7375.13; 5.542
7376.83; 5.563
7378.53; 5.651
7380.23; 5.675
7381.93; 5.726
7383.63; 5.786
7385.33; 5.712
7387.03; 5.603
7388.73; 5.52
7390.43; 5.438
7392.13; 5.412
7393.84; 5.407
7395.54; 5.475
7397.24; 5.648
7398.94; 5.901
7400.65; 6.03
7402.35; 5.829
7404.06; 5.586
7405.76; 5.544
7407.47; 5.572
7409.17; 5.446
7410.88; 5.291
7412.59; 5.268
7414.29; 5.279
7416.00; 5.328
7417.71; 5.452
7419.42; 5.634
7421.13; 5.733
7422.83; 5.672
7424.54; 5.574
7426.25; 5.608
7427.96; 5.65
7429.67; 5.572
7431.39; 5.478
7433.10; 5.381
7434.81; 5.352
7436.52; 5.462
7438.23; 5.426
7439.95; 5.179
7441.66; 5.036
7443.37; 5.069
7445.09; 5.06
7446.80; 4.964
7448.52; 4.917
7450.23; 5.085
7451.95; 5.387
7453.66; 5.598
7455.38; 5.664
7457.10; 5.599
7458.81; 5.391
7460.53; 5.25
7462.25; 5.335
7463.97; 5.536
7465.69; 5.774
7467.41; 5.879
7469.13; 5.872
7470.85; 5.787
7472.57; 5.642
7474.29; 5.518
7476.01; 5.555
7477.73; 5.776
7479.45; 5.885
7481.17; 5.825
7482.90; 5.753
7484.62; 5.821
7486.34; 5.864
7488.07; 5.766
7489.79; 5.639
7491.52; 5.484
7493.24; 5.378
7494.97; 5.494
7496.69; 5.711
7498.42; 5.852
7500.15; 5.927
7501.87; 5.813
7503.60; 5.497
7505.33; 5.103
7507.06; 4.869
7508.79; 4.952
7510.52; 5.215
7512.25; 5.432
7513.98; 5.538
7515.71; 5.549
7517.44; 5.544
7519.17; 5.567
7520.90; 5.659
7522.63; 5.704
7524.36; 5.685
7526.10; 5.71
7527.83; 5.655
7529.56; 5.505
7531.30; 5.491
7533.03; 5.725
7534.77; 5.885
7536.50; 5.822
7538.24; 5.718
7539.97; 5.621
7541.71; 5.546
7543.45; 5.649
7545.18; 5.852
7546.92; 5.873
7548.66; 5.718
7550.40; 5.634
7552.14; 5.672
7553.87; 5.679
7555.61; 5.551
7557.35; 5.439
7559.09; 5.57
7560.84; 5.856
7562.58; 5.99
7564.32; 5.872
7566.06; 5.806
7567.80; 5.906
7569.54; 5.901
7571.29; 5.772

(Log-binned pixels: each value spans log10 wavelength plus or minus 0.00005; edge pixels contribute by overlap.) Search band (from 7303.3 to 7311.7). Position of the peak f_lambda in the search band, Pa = 7304.15 angstrom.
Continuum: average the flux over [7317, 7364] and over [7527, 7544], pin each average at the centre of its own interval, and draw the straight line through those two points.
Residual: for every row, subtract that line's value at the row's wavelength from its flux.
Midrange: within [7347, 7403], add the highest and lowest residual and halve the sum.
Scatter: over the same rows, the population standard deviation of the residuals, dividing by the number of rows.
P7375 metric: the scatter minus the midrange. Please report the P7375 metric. 0.29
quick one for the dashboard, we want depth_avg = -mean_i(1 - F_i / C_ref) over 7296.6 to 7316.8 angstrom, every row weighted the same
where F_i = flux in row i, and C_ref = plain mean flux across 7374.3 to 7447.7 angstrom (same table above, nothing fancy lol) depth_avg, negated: -0.03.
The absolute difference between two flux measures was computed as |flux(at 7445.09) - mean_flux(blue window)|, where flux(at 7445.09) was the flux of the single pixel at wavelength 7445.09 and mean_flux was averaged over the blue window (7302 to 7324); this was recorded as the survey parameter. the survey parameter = 0.33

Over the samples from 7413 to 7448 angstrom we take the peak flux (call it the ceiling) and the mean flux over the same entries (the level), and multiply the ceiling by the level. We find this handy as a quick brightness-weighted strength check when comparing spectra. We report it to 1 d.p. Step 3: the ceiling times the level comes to 30.9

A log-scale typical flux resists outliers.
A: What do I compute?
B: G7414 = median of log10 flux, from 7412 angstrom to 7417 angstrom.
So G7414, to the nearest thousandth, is 0.723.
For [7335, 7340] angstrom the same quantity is 0.740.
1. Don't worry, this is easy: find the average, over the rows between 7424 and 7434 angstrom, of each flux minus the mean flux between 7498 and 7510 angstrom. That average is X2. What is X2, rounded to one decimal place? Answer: 0.1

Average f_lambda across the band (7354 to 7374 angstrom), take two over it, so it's 0.367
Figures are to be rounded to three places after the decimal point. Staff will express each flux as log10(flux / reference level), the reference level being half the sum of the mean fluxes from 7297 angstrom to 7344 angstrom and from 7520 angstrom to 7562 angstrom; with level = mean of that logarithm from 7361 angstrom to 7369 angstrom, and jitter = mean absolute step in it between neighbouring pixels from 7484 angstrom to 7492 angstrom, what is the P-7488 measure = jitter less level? 0.010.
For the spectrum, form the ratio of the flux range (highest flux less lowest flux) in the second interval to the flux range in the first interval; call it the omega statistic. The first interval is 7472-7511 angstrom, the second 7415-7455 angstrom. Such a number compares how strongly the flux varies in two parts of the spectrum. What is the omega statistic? 0.8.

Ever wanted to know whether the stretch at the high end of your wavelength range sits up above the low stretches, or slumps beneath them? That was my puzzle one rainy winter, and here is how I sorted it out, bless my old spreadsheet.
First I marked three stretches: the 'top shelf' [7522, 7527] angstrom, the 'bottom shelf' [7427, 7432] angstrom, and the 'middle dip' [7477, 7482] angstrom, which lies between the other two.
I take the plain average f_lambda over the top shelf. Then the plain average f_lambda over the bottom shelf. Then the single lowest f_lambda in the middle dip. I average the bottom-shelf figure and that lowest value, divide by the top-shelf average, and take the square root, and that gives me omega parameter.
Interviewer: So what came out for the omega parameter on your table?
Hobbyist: 1.00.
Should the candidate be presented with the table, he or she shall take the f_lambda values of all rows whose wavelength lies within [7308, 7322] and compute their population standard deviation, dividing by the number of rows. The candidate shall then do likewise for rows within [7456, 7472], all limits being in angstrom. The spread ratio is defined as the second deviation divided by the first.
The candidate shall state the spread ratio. 1.9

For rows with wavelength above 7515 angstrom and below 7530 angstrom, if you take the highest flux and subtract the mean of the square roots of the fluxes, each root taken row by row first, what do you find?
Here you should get 3.34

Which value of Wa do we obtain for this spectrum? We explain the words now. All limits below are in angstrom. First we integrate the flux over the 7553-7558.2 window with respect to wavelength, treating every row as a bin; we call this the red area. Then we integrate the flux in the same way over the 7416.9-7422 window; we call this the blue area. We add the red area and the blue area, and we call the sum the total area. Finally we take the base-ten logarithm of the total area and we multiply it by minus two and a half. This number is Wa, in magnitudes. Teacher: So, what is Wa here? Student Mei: -4.40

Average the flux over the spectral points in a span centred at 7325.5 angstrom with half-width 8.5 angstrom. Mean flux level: 5.39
